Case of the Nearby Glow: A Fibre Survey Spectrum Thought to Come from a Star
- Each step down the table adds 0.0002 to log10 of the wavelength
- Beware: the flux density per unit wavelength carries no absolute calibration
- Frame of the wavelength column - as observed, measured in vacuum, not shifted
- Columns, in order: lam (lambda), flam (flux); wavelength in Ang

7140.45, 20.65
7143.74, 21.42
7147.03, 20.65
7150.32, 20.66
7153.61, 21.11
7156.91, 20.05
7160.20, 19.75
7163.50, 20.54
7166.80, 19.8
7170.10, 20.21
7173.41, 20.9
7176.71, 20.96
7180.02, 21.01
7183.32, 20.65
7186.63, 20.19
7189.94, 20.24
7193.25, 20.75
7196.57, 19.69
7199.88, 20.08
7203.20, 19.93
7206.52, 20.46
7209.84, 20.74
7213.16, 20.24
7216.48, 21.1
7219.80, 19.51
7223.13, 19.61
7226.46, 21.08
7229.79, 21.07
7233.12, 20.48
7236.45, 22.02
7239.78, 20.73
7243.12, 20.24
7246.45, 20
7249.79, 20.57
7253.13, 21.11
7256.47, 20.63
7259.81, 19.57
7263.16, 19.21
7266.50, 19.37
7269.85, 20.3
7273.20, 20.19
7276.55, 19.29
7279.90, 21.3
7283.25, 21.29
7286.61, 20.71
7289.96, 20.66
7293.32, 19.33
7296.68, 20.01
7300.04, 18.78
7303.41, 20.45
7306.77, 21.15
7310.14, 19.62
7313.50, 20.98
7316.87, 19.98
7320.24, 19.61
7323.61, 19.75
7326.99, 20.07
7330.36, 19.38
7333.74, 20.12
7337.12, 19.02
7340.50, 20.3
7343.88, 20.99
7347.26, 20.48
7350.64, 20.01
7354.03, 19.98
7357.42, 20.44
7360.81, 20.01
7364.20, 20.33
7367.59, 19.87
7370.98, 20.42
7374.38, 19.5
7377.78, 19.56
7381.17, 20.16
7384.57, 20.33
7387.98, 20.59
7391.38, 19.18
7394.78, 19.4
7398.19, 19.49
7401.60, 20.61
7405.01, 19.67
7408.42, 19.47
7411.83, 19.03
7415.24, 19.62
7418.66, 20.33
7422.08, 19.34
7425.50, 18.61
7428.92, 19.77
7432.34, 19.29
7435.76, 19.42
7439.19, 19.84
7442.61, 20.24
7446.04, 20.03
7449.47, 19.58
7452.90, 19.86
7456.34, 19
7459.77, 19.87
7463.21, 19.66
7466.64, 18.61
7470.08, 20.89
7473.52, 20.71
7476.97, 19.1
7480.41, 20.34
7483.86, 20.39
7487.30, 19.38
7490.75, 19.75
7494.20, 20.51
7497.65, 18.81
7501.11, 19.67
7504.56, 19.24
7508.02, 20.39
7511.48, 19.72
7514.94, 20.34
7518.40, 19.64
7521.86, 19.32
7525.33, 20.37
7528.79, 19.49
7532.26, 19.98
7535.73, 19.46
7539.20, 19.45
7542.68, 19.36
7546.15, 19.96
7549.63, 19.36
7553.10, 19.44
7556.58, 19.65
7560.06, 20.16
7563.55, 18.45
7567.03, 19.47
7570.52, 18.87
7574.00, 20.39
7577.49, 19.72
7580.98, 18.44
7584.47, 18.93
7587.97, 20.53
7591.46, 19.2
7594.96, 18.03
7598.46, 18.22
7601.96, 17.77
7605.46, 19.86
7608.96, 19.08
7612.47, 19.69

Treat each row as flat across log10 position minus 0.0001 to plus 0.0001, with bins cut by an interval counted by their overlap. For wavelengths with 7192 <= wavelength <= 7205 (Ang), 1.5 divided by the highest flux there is 0.0723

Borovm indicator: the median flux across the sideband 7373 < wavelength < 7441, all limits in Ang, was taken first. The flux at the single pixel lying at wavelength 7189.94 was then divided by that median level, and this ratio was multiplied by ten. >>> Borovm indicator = 10.4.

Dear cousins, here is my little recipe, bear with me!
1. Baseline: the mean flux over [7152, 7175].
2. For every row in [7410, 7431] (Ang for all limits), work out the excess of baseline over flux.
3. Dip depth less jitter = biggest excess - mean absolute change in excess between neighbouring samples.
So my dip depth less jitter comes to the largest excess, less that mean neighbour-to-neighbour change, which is 0.9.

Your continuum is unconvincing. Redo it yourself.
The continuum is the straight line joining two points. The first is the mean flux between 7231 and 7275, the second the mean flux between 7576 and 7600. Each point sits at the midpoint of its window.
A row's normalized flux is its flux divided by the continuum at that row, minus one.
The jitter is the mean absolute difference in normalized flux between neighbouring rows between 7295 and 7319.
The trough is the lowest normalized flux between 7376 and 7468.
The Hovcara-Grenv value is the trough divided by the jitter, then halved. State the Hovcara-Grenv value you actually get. -0.43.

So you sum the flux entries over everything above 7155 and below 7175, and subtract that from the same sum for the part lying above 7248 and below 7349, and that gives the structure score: 483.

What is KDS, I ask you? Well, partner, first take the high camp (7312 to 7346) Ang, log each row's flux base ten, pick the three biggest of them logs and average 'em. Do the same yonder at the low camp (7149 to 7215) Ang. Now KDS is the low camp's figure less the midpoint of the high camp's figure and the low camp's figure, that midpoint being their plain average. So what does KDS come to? 0.0028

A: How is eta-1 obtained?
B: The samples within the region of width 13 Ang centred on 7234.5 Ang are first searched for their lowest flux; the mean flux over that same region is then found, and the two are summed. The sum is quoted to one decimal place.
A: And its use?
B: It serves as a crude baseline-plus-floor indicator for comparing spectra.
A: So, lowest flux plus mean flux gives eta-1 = 41.6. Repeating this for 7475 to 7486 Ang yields 39.0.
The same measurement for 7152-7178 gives 40.2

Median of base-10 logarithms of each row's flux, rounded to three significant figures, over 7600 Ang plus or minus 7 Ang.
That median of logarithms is 1.26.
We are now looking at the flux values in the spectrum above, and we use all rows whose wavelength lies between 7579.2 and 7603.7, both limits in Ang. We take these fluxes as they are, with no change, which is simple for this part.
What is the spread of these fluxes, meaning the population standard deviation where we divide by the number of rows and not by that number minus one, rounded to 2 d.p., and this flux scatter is 0.87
